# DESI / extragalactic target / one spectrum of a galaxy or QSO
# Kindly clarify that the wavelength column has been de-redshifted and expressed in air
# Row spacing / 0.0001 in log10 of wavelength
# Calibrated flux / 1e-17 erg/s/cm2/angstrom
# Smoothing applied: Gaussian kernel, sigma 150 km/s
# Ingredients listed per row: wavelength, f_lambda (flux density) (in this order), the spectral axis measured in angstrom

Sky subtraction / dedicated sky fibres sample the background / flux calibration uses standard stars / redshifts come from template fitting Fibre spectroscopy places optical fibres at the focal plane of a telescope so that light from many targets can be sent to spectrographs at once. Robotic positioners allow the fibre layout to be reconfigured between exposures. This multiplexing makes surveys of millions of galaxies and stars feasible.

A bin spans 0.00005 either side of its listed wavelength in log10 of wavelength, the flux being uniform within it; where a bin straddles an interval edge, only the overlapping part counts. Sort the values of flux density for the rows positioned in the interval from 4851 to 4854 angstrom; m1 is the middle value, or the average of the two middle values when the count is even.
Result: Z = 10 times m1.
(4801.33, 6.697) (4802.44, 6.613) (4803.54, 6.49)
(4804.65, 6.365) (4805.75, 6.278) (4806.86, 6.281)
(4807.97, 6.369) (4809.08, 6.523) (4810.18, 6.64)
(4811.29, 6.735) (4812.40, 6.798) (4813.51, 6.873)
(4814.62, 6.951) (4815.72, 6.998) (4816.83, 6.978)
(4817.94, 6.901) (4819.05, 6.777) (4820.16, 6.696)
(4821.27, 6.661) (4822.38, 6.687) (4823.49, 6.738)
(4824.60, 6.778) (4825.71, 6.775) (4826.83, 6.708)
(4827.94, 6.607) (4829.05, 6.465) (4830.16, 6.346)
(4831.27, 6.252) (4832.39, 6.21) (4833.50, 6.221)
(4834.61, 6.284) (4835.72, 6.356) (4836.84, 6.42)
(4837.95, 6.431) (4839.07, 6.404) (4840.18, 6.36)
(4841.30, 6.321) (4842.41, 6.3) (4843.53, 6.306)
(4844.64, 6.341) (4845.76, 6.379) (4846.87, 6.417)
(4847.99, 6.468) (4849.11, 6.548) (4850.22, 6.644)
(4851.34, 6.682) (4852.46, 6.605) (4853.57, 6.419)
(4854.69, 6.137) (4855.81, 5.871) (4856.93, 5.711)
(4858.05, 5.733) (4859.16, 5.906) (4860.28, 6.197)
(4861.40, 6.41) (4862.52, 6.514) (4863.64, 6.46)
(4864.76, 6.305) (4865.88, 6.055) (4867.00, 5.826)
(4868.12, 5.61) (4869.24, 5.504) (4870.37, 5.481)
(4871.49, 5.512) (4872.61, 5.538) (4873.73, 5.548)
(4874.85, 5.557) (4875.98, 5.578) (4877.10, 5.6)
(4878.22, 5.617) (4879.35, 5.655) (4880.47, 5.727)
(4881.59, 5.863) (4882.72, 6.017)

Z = 66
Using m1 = 6.6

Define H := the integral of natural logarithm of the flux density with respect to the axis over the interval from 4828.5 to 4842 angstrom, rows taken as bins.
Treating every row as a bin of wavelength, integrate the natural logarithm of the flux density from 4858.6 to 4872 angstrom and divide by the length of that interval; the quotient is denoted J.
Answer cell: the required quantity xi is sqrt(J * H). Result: 6.68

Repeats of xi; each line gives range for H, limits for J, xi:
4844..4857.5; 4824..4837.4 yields 6.82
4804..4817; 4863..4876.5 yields 6.56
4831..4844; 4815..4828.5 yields 6.77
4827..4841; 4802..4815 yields 6.98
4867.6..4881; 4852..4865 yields 6.48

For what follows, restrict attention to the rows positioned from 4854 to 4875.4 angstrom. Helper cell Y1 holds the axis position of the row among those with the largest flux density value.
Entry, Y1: 4862.52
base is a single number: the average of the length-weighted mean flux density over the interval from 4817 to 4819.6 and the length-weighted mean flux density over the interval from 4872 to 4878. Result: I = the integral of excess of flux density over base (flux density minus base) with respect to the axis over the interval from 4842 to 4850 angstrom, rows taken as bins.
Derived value 1.5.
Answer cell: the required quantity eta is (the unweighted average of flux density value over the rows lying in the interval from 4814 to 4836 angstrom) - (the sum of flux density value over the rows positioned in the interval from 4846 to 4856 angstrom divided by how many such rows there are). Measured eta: 0.2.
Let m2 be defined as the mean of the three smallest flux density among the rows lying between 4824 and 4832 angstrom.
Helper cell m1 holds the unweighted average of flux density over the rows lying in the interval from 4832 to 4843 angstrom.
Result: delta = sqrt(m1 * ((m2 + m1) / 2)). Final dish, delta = 6.34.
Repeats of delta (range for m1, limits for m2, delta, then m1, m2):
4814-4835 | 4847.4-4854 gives 6.59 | 6.6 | 6.48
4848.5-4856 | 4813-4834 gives 6.37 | 6.4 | 6.23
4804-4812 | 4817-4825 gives 6.51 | 6.5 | 6.68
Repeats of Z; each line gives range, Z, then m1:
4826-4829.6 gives 66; 6.6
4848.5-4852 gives 66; 6.6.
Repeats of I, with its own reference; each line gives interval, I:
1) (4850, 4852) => 0.9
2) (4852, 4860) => -1.3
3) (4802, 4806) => 0.9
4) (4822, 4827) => 2.6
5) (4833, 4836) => 0.2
